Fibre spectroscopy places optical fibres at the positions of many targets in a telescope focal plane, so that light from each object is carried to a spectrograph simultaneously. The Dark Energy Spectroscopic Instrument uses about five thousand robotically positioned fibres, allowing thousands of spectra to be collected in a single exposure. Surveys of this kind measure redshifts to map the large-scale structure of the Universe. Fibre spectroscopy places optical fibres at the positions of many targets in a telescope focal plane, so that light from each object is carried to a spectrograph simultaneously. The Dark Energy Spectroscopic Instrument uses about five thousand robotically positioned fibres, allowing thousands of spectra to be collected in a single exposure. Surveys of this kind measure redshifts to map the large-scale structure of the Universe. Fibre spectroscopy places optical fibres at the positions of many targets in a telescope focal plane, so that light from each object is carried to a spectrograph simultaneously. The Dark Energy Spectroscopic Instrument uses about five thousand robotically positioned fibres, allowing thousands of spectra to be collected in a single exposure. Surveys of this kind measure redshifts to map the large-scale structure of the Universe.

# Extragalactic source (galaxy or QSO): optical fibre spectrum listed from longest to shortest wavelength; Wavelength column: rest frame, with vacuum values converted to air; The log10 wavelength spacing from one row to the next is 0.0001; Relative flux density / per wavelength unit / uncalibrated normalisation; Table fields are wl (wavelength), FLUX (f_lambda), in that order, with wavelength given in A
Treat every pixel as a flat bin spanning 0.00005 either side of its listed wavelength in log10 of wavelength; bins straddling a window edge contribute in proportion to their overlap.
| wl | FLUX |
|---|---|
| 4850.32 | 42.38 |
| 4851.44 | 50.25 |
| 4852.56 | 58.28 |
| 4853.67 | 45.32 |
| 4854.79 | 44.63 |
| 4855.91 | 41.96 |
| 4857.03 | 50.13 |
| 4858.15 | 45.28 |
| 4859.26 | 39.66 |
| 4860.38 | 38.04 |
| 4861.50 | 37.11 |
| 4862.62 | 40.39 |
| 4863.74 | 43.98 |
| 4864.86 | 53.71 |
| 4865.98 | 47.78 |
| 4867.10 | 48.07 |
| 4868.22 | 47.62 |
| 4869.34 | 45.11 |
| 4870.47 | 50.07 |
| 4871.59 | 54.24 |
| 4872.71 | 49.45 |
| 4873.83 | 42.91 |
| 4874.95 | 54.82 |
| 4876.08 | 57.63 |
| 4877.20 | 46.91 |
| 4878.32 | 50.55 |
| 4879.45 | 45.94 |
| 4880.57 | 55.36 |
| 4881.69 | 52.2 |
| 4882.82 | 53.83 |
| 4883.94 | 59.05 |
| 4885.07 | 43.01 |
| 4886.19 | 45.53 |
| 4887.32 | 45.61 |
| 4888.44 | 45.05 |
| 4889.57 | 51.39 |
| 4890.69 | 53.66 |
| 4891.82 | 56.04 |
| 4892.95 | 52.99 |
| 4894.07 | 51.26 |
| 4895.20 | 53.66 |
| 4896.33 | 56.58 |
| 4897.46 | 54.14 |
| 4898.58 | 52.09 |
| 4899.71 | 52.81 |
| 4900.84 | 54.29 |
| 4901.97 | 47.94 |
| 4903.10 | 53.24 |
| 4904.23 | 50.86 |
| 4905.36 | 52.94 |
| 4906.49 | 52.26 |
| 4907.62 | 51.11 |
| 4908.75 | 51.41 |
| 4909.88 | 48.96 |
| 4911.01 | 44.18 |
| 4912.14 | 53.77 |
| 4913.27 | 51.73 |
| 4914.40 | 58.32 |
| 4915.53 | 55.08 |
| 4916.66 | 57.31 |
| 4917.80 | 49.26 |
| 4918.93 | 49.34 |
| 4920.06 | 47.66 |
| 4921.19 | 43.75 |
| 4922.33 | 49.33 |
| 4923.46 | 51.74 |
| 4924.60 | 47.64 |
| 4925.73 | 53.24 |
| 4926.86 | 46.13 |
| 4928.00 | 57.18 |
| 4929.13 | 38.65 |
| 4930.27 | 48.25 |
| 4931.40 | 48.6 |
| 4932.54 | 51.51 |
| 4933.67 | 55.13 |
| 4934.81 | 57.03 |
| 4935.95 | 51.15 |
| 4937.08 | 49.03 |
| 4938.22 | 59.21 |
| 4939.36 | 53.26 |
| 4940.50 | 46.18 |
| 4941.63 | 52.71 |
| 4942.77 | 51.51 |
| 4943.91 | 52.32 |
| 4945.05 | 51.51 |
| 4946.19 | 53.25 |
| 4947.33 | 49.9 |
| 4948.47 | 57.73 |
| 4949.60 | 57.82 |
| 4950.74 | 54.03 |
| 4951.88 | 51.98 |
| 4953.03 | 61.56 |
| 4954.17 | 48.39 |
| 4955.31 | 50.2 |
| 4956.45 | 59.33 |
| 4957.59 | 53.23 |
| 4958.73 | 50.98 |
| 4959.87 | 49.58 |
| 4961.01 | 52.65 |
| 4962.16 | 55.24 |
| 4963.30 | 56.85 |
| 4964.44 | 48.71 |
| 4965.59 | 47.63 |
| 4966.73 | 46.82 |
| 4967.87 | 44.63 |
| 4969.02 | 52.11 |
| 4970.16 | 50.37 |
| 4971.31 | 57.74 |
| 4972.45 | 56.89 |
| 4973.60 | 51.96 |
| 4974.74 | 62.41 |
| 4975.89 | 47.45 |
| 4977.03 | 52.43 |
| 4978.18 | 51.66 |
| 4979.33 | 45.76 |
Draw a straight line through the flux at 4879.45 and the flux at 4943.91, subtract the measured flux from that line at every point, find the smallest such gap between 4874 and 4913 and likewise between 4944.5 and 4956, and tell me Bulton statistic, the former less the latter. -4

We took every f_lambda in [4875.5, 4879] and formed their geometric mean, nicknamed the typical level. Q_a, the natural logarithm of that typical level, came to 3.942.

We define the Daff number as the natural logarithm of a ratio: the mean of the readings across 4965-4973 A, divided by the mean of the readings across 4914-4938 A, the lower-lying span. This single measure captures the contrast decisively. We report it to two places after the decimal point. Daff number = 0.00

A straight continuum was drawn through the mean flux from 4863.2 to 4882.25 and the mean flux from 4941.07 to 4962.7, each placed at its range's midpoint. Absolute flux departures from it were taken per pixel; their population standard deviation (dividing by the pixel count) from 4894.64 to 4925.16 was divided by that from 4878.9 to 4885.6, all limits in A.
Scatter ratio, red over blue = 1.0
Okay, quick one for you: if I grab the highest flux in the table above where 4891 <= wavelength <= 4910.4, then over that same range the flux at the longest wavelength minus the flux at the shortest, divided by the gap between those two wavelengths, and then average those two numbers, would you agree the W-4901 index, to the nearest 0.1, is 28.1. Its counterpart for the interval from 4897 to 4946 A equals 29.6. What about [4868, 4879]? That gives 29.0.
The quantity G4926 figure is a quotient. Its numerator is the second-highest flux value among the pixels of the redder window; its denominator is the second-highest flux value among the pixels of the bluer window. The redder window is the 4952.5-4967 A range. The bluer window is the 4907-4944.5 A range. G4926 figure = 1.02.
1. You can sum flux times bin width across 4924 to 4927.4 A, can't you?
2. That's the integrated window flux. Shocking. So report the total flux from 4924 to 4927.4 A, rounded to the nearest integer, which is 167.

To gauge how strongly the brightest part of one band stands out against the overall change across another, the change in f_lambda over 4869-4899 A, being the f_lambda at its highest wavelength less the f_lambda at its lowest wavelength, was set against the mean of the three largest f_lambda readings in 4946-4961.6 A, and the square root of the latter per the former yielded 2.9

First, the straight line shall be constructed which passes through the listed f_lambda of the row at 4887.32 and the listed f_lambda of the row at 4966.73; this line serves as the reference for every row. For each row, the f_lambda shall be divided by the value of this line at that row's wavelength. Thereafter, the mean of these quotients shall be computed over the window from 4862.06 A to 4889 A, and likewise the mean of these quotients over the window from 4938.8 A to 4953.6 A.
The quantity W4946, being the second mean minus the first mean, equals 0.07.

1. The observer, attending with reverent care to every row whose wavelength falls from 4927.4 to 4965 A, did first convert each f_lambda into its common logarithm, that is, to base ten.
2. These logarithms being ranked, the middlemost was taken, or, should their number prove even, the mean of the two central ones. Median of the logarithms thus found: 1.72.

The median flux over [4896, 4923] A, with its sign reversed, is -51.9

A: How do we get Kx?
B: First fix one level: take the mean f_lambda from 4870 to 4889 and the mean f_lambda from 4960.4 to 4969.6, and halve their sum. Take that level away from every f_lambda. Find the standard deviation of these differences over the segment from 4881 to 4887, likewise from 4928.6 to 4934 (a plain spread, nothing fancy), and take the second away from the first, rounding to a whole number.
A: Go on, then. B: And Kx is 0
